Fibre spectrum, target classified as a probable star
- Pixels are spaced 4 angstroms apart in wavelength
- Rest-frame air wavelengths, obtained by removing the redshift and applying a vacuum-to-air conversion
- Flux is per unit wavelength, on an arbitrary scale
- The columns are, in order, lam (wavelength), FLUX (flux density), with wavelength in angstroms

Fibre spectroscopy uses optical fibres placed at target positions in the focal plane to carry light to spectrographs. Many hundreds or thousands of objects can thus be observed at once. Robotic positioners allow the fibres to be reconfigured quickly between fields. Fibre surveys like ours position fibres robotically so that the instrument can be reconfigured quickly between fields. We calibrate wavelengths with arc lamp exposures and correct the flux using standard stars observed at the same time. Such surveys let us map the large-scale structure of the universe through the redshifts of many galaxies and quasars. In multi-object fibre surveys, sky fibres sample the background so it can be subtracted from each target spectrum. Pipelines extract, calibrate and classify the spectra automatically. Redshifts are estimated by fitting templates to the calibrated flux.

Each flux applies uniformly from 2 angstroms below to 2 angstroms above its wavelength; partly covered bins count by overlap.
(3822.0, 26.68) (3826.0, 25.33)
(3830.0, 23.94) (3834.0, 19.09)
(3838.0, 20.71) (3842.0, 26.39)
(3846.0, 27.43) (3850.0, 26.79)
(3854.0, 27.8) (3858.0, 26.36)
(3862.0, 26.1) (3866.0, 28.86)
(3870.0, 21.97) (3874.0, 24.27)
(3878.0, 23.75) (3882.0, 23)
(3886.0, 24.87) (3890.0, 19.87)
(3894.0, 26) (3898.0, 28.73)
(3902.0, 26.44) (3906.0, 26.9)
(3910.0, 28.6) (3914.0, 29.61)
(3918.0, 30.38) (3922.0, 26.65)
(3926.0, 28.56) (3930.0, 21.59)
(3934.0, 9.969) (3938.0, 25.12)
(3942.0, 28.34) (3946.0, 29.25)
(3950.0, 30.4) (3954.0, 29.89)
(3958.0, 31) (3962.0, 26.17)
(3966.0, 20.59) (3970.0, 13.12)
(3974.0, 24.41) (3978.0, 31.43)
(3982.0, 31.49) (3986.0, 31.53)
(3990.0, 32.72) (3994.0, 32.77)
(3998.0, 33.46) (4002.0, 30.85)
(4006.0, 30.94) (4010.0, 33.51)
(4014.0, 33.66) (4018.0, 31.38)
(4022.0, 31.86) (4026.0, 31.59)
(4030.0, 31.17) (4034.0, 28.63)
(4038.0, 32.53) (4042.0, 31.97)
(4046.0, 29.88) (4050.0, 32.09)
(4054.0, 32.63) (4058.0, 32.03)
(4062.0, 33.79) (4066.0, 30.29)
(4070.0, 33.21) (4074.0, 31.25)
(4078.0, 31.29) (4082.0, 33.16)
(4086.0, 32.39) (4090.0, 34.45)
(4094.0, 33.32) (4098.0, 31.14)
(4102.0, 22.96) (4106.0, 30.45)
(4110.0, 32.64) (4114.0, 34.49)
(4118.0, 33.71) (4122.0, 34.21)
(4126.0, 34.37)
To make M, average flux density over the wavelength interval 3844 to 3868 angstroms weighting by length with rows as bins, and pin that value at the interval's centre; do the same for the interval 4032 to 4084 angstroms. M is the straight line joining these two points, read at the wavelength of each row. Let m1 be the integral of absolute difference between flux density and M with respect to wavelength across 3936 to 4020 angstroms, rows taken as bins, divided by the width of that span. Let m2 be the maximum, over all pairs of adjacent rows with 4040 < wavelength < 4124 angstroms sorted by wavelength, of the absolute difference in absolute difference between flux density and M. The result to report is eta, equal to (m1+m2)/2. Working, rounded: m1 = 2.9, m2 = 8.3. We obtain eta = 5.6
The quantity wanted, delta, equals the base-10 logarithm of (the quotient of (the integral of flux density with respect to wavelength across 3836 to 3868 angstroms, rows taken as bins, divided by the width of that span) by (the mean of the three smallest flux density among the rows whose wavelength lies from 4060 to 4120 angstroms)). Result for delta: -0.03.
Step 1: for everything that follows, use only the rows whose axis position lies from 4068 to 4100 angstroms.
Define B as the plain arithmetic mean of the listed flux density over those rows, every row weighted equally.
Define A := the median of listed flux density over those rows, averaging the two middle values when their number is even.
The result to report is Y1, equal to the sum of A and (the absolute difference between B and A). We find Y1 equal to 33.0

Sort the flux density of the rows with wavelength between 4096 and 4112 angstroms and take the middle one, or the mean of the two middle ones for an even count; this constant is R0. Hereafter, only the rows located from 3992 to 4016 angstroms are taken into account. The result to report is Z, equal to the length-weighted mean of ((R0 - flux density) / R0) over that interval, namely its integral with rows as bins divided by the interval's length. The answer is -0.06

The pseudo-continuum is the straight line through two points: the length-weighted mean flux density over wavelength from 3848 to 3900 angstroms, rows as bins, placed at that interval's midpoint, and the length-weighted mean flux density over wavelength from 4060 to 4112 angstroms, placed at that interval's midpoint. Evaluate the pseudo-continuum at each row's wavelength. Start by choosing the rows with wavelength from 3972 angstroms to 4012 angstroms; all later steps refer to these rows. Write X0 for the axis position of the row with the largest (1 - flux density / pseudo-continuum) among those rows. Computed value 3974.0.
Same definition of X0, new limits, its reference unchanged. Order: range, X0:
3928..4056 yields 3934.0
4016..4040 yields 4034.0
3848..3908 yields 3890.0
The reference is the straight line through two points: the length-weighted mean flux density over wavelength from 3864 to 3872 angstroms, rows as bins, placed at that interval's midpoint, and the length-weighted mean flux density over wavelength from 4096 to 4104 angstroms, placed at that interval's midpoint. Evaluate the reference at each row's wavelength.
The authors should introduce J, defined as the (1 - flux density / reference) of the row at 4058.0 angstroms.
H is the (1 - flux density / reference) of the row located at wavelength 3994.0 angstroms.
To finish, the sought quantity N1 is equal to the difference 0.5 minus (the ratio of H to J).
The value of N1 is -0.75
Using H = -0.246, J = -0.197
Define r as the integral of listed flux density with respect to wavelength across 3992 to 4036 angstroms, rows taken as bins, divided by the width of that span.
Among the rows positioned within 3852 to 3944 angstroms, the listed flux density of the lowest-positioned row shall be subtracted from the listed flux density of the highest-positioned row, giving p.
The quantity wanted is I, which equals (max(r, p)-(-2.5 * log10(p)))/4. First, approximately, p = 0.5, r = 31.8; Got 7.8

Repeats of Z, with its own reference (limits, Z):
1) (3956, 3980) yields 0.21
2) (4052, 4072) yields -0.05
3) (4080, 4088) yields -0.06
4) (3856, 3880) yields 0.18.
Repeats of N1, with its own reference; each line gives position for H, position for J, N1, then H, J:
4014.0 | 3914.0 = -1.31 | -0.273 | -0.150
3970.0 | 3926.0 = 5.20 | 0.498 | -0.106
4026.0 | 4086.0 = -0.45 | -0.191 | -0.202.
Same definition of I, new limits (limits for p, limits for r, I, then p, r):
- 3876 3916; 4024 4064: 8.4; 5.9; 31.6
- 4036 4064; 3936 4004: 7.2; 1.3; 28.4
